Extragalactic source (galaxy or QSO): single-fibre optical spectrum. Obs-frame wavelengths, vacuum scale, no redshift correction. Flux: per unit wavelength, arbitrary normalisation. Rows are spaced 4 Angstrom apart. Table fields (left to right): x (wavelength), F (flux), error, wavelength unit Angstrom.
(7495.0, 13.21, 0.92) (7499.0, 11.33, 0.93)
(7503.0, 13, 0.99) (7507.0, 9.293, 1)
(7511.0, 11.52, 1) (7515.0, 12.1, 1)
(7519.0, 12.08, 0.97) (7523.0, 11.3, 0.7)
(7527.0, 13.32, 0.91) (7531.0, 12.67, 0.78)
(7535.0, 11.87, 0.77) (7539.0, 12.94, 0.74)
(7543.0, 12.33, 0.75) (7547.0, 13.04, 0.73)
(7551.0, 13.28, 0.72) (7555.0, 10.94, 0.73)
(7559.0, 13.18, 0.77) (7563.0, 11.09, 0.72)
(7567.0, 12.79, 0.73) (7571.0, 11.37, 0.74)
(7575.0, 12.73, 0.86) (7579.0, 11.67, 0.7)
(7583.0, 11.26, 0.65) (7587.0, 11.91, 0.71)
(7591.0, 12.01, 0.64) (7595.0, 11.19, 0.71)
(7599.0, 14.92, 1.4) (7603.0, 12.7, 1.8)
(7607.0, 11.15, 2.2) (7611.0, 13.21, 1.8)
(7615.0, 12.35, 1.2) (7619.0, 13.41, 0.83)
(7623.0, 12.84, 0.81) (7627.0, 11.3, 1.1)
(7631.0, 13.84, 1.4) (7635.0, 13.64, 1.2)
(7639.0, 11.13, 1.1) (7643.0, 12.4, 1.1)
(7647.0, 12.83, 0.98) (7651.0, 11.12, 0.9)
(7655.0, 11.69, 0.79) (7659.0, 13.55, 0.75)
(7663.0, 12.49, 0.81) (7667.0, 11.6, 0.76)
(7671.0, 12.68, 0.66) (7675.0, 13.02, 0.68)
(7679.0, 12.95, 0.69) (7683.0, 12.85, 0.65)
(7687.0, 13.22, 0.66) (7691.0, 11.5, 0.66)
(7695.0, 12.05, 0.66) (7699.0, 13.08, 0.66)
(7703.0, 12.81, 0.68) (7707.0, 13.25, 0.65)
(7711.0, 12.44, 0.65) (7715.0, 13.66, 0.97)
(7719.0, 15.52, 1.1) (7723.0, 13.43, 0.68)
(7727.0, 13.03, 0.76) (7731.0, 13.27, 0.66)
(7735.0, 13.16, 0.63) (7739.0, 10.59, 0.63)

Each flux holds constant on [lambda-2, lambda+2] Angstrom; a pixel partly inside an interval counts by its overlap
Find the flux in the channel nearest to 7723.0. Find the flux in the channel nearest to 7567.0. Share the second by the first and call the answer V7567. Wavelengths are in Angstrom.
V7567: 0.95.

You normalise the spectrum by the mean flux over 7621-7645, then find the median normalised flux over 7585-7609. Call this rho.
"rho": 0.95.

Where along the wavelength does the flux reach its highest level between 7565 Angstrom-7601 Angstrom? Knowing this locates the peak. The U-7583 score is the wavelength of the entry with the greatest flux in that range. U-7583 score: 7599.0 Angstrom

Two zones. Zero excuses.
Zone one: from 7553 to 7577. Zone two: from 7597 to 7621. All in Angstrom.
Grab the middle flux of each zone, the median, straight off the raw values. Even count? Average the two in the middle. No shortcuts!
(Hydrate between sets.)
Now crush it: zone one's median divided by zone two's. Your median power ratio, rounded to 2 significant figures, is 0.93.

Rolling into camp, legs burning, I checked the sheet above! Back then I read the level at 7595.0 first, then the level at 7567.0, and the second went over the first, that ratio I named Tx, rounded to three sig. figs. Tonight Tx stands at 1.14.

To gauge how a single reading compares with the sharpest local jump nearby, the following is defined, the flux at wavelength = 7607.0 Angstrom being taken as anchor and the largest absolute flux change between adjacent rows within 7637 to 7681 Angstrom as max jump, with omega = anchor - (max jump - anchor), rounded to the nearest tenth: 20.4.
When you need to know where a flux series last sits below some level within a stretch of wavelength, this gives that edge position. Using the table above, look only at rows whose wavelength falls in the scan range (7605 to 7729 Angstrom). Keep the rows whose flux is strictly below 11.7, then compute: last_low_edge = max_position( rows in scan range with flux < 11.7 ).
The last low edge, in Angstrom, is 7691.0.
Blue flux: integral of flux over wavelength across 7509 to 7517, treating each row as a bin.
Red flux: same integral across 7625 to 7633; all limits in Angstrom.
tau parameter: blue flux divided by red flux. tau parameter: 0.94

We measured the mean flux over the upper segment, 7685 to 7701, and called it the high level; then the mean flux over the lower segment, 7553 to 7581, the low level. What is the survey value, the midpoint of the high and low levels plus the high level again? 24.7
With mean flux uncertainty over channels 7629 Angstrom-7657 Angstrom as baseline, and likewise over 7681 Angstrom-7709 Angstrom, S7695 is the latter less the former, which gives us -0.41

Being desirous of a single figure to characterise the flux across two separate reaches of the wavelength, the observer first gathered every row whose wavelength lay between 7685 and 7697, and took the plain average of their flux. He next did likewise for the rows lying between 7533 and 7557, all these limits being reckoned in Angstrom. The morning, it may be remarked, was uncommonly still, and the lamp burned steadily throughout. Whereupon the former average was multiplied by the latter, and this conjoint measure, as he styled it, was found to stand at 152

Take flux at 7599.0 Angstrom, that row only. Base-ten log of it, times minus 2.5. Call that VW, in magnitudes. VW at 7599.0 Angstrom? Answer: -2.93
